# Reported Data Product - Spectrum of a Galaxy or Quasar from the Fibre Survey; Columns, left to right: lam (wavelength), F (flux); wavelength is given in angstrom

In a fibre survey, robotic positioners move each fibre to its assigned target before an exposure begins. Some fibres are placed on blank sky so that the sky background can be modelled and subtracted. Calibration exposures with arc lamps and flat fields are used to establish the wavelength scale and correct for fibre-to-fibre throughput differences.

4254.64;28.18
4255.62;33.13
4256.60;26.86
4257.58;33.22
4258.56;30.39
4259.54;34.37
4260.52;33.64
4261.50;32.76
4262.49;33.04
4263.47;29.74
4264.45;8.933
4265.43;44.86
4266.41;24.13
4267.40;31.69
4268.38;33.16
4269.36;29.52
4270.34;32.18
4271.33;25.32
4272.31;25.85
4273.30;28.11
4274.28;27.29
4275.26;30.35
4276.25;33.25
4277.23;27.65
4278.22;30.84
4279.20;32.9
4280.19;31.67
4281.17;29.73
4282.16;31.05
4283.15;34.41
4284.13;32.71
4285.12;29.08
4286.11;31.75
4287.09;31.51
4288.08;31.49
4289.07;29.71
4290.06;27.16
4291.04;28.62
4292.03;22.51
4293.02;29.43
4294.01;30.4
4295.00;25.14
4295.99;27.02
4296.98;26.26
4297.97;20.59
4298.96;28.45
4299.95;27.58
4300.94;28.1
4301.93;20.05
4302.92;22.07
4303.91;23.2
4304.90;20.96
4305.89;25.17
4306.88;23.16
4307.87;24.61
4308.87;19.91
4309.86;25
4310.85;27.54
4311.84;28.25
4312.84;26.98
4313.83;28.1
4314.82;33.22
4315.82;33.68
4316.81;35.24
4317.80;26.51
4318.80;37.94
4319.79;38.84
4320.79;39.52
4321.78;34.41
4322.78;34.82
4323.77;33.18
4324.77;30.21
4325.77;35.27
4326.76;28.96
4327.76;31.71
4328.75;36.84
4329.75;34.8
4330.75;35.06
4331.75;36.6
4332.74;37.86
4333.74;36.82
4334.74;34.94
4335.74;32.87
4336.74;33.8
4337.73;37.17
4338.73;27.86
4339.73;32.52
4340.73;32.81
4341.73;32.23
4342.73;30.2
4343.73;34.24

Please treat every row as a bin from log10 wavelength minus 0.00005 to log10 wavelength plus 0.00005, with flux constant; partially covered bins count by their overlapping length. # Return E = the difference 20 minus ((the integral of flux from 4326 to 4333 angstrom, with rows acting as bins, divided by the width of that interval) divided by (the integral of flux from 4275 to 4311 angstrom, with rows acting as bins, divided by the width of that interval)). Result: 18.7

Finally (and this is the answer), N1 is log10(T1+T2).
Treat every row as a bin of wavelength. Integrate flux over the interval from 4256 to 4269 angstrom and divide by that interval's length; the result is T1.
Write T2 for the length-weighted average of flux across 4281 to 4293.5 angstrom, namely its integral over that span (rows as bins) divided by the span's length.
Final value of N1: 1.78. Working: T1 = 30.5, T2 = 29.9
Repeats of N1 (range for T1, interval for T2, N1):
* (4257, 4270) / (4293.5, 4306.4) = 1.75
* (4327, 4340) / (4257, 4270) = 1.81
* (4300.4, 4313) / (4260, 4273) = 1.73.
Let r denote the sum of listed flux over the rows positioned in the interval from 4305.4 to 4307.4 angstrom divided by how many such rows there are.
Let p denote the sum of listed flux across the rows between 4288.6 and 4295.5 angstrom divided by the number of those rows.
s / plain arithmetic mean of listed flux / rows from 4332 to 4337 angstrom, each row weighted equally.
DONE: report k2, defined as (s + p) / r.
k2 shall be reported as 2.60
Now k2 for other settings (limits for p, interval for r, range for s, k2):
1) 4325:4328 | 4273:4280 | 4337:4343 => 2.13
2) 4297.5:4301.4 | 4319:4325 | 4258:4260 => 1.67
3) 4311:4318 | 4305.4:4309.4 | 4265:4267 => 2.79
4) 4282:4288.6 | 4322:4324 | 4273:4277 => 1.81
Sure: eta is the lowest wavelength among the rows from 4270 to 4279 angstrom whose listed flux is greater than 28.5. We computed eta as 4270.34 angstrom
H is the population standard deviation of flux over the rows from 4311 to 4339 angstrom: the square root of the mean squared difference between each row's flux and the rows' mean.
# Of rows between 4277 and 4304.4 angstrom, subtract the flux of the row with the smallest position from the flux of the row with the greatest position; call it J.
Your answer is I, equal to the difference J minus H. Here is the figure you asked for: -8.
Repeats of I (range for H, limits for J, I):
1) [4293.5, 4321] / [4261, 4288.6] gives -7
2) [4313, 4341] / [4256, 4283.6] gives 4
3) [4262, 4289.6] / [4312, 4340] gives 0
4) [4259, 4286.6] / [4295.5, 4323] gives 2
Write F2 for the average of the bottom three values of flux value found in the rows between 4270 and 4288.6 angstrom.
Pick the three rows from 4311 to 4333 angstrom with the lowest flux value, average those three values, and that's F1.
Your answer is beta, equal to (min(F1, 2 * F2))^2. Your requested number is 740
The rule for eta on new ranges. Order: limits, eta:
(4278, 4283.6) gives 4278.22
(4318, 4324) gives 4318.80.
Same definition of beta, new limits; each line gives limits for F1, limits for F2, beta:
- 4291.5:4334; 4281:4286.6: 407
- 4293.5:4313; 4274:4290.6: 407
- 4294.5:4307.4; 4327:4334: 422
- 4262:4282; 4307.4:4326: 379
